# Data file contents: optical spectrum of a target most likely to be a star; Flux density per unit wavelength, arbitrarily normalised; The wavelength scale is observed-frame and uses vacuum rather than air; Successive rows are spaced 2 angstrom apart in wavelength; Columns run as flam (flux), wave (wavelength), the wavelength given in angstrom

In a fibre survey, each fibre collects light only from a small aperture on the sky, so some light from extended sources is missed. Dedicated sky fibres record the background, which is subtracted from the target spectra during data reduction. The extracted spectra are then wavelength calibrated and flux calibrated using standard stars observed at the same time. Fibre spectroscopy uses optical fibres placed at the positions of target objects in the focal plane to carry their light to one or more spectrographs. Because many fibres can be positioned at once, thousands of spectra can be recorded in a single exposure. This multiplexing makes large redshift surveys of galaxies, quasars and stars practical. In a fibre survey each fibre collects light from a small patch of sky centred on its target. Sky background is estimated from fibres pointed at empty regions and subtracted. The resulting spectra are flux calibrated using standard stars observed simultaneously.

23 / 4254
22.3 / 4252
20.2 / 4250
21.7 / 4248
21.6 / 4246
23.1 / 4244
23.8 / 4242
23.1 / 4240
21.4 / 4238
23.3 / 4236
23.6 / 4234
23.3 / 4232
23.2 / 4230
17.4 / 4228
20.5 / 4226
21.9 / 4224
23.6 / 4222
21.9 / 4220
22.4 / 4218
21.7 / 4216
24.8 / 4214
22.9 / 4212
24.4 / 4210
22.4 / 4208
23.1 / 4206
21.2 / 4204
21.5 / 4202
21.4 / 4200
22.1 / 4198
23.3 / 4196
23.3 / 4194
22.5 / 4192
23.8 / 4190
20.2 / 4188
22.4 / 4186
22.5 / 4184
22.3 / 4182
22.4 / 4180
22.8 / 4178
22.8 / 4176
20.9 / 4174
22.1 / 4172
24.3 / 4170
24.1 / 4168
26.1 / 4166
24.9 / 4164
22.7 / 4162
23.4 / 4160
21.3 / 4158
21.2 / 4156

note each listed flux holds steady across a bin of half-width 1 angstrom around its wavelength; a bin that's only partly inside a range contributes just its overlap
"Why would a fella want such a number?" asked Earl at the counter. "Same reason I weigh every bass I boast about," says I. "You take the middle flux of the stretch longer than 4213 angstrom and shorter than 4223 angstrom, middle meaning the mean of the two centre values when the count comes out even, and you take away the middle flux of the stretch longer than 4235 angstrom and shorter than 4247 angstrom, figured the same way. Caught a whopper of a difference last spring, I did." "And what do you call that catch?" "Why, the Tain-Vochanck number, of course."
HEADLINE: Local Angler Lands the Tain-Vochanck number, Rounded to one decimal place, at -0.7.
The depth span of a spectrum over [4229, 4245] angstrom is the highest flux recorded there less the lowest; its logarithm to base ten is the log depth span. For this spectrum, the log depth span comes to 0.4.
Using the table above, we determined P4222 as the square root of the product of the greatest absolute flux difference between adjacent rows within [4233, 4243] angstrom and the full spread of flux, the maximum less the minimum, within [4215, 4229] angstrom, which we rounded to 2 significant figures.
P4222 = 3.4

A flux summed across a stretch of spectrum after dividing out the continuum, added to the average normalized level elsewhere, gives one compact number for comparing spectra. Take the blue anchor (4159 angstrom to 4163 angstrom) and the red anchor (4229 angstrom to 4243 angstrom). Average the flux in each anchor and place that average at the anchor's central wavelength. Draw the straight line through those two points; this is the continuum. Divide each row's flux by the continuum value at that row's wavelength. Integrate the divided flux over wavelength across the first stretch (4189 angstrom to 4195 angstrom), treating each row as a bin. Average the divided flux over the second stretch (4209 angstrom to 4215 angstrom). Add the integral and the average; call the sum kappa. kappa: 7.07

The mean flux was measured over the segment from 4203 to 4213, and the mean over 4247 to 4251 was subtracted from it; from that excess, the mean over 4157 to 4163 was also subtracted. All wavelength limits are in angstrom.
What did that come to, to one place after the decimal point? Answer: -20.6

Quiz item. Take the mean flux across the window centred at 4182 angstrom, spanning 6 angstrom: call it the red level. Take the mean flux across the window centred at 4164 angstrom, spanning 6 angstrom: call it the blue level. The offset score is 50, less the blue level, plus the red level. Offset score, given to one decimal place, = 47.8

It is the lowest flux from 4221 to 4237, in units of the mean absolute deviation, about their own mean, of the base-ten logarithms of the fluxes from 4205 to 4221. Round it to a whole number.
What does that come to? 1080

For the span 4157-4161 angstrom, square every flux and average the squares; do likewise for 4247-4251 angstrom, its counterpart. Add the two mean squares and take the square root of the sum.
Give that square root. 30.7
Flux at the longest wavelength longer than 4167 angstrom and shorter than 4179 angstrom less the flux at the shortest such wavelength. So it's -1.3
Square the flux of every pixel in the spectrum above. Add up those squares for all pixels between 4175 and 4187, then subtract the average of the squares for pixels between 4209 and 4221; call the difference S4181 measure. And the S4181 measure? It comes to 2516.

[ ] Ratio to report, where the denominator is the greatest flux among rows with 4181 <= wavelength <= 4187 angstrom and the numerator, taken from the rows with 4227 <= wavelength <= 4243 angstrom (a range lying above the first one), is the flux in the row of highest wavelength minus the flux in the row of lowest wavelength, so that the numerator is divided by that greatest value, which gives 0.28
